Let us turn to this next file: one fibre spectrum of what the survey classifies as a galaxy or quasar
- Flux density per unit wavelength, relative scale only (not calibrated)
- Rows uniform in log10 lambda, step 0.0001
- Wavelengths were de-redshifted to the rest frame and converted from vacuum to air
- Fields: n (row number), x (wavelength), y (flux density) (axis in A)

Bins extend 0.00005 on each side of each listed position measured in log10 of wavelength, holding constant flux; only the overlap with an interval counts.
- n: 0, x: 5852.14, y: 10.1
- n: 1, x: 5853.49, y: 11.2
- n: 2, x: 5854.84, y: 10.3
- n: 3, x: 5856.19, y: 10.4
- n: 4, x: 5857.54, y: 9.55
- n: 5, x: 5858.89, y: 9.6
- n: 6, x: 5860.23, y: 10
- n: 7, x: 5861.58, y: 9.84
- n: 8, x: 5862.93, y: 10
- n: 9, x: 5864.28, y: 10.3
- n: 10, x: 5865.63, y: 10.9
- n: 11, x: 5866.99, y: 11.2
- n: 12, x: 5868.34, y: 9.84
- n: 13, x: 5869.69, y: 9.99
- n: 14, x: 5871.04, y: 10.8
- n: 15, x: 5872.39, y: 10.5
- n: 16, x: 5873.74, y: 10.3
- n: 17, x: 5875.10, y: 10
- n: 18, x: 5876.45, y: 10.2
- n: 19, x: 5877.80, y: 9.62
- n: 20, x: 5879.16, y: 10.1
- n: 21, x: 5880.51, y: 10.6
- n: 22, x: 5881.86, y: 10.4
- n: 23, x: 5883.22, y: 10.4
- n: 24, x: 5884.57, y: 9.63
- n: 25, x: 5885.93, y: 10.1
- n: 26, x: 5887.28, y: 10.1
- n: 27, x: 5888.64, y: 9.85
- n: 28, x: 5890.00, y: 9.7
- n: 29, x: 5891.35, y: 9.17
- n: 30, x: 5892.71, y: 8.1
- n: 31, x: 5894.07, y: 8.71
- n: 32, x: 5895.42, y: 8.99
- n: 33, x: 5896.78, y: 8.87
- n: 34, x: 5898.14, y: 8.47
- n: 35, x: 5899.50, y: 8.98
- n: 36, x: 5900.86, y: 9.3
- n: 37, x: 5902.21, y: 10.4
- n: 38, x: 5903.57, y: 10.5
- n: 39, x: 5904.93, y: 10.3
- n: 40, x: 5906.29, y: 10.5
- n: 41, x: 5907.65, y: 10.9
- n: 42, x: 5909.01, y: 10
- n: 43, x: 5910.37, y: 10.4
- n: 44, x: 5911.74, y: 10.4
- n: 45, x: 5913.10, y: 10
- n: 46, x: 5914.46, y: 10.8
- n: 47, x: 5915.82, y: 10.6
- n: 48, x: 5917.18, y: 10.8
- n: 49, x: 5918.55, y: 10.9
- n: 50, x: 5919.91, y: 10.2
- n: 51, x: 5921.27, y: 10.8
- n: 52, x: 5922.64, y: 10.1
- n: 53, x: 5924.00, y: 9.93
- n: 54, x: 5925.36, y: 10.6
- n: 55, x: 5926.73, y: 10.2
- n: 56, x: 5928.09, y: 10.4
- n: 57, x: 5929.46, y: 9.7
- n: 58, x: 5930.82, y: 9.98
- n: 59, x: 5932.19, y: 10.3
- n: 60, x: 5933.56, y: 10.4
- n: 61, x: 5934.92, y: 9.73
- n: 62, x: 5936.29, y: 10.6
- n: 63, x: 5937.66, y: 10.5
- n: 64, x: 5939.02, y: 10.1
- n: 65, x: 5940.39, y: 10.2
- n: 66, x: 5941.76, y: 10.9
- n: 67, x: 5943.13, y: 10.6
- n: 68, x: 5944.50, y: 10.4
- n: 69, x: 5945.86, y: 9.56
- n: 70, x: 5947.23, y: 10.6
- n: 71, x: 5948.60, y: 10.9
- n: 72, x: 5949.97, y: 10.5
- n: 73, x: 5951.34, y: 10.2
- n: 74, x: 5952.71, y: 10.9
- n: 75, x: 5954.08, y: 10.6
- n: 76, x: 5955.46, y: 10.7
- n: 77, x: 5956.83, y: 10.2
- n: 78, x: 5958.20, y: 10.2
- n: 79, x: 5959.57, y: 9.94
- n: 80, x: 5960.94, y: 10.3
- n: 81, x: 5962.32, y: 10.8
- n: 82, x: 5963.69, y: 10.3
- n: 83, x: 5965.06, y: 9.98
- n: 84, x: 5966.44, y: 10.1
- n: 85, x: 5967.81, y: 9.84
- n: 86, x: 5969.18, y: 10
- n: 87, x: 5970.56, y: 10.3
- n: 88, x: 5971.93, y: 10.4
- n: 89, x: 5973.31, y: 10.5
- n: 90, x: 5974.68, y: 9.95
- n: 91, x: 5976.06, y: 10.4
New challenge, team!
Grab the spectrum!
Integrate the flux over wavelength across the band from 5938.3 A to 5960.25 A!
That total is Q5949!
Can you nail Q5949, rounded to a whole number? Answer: 228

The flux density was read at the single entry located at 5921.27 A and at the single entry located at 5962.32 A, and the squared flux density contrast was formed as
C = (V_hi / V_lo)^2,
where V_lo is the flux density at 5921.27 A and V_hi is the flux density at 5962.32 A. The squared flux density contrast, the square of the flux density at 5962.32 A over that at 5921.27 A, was 1.00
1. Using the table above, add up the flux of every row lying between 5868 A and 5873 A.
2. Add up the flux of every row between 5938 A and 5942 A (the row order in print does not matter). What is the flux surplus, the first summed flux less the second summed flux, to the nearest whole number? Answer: 10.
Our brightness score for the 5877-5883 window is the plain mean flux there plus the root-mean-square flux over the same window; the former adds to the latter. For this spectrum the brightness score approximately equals 20.4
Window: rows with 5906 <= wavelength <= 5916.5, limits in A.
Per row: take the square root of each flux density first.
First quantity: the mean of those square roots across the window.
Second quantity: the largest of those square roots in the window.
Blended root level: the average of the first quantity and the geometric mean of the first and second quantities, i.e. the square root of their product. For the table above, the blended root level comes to 3.25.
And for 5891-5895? 2.96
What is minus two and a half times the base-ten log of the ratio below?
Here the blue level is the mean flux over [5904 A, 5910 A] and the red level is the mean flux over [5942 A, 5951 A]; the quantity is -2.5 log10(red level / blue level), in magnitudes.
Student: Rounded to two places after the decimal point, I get 0.00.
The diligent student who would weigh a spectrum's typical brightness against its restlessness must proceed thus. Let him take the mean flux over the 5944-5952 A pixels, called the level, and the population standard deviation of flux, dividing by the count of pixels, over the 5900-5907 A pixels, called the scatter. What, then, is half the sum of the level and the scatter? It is 5.41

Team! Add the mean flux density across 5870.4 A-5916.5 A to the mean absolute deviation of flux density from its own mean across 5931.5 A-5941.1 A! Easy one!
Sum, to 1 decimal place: 10.1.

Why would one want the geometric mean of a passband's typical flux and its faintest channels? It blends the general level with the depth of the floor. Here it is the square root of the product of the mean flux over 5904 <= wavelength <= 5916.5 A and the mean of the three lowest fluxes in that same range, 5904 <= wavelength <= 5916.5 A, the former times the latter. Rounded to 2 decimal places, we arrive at 10.27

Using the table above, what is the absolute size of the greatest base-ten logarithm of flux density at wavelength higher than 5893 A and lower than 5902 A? 0.97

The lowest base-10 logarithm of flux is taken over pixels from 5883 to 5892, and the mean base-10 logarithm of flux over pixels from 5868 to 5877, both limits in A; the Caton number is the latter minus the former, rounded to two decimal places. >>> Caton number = 0.05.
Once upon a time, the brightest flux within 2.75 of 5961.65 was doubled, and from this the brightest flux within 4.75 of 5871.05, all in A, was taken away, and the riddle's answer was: 10.4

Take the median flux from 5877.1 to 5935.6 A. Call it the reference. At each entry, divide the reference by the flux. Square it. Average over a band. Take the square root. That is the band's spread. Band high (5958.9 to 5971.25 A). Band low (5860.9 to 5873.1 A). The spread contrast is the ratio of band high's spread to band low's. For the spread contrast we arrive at 1.02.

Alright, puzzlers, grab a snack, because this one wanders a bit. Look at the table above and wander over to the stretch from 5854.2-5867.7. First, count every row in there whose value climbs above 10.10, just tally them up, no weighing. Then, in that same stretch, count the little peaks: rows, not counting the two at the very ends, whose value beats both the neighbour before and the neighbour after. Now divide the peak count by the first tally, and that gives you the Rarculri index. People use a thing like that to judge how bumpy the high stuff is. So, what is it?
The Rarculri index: 0.40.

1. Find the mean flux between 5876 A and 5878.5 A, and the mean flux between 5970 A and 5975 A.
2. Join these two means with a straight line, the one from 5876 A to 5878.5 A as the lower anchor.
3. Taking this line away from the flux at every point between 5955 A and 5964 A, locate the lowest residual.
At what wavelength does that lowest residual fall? 5959.57 A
